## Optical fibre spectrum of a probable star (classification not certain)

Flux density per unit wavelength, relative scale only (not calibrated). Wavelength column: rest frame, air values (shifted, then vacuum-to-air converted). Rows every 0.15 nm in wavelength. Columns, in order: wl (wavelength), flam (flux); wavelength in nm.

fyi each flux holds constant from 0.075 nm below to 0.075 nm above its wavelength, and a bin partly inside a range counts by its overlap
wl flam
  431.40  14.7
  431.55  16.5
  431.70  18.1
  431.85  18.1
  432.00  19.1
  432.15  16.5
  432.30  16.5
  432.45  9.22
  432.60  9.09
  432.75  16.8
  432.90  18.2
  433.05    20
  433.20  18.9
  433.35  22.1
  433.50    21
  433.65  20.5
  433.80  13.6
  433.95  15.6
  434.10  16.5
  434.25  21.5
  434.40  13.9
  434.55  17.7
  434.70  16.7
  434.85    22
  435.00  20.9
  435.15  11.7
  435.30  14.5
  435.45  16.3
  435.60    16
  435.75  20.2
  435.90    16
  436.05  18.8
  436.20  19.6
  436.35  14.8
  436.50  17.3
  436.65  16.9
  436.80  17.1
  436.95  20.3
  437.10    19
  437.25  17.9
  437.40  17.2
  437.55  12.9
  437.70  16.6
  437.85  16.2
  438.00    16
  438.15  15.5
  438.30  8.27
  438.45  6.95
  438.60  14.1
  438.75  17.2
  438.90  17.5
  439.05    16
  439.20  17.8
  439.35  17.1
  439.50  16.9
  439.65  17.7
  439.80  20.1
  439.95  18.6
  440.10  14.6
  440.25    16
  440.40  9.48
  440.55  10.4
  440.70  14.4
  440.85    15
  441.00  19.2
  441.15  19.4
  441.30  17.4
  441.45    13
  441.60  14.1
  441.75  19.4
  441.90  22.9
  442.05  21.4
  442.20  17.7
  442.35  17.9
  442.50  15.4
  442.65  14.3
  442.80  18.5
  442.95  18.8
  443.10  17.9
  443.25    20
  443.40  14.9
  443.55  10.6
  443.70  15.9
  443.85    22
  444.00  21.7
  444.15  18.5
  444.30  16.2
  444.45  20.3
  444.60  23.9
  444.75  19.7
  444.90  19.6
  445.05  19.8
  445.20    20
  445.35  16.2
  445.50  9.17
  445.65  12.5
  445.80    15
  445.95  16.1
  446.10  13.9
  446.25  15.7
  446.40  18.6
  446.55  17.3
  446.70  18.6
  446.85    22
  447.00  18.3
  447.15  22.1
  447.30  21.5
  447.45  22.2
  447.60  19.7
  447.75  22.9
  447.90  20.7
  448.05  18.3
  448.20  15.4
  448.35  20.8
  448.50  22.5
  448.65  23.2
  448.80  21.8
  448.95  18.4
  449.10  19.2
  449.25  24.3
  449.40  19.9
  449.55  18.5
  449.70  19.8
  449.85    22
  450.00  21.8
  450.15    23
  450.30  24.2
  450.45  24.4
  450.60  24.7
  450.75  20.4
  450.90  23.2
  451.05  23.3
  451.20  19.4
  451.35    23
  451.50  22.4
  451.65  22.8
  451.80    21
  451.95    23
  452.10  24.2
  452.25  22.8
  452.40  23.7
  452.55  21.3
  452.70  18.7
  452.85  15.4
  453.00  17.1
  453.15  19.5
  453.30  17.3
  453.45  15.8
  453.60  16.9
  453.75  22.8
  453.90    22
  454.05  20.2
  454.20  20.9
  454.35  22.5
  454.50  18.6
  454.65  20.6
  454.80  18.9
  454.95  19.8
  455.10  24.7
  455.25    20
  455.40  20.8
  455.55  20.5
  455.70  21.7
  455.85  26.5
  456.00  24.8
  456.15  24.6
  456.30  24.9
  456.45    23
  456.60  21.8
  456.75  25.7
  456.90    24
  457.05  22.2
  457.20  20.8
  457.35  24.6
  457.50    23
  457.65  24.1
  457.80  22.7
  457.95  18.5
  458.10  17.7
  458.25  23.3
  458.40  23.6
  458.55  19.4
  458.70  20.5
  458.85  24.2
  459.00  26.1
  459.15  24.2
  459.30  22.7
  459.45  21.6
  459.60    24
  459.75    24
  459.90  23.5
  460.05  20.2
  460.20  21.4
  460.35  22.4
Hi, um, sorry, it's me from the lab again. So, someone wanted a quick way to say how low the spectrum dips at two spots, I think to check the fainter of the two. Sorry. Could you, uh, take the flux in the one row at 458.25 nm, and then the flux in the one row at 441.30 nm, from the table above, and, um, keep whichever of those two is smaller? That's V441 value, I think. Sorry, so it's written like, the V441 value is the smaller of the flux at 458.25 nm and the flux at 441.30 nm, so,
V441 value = 17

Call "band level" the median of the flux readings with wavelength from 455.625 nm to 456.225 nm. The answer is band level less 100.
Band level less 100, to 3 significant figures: -75.3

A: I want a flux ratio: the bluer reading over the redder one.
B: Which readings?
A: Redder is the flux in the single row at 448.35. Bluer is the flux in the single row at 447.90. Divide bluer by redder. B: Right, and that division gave 1.00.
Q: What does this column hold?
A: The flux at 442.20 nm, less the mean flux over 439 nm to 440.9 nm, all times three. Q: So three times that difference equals 6.0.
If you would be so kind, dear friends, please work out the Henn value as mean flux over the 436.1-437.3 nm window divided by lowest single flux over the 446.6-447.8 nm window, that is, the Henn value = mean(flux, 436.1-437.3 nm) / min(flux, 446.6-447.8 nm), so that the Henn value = 0.98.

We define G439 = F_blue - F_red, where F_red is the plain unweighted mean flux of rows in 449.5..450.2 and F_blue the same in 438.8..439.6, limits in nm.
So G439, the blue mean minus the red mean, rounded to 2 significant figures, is -4.0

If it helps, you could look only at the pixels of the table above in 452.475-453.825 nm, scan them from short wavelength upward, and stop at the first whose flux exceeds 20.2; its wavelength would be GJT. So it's 452.55 nm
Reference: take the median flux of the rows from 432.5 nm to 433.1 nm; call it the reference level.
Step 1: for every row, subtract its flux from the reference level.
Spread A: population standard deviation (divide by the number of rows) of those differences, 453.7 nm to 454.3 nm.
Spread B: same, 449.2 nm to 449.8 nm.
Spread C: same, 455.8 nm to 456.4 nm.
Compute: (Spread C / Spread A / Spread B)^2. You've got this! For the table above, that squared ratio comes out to 0.120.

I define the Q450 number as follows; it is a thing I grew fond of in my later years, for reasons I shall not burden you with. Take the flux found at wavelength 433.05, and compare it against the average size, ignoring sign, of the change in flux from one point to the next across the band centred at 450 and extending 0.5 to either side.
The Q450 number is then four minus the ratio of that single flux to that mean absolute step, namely -15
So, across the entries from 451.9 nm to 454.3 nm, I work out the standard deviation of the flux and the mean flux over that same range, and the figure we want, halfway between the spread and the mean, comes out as 11.5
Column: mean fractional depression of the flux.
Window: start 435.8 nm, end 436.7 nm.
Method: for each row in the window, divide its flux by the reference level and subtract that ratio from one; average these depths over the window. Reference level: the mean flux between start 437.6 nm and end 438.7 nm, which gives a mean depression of -0.29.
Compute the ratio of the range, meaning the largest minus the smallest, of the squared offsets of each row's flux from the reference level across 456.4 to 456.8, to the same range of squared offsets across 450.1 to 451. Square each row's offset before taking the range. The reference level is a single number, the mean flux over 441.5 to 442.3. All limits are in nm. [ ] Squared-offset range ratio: 1.2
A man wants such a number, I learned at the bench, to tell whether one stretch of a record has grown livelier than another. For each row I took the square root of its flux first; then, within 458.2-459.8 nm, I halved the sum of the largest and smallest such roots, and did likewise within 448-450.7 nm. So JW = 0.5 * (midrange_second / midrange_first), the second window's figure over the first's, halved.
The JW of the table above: 0.47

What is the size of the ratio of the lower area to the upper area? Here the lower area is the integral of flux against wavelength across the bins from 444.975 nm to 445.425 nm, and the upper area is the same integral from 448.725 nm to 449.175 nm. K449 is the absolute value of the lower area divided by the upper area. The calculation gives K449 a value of 0.94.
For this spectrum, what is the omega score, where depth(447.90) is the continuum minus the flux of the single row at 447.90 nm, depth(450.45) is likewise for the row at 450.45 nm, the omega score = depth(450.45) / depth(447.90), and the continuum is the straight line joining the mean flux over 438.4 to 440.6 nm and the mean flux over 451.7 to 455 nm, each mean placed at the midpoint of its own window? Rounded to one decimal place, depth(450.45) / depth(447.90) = 2.2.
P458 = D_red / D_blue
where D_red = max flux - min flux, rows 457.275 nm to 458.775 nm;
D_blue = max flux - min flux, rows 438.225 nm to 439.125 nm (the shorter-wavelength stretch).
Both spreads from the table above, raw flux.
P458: 0.65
